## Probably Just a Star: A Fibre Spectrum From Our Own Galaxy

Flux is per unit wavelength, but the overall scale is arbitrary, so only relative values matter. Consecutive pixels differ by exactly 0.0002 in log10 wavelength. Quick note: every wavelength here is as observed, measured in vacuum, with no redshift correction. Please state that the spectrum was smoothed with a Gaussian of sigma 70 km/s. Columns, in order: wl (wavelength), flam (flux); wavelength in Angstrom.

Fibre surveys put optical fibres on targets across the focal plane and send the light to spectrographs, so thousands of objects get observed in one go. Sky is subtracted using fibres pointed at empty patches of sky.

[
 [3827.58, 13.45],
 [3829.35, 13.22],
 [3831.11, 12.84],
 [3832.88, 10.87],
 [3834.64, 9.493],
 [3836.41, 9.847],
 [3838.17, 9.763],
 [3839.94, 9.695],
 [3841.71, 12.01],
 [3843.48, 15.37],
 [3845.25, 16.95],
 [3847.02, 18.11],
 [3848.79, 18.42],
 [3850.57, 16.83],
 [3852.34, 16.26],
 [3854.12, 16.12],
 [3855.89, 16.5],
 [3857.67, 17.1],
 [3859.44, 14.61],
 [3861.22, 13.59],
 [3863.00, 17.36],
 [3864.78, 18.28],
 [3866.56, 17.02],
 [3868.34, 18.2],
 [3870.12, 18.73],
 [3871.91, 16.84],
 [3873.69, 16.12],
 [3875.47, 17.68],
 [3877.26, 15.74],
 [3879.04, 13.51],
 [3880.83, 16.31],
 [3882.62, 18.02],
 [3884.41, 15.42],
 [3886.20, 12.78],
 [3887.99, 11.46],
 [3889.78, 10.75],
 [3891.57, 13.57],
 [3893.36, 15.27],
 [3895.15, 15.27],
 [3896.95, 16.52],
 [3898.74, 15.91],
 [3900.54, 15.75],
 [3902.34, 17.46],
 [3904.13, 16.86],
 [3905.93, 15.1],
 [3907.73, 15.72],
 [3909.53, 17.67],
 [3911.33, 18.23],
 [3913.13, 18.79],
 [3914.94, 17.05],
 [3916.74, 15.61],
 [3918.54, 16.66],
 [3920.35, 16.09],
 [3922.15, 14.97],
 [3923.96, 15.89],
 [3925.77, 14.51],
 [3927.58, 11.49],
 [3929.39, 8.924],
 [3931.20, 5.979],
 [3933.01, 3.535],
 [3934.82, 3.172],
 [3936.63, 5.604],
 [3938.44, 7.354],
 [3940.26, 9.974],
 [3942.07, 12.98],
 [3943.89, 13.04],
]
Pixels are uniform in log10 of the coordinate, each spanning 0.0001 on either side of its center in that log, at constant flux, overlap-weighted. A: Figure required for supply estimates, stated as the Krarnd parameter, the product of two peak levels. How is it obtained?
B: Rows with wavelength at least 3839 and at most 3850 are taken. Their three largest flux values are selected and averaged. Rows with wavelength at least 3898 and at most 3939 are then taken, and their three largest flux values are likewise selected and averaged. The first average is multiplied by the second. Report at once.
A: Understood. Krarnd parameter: 325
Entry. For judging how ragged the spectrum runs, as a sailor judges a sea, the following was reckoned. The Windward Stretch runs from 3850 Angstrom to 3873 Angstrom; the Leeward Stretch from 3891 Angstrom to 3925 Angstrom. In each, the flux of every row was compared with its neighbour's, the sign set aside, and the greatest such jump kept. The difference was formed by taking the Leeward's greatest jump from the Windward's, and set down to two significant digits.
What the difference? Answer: 1.8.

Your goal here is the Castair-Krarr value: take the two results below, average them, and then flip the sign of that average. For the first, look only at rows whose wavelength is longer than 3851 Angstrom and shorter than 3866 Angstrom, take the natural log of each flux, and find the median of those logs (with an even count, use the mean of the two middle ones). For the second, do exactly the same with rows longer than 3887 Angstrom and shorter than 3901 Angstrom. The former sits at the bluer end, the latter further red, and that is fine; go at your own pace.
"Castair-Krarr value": -2.76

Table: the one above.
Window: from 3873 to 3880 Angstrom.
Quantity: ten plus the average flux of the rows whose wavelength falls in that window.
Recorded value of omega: 25.8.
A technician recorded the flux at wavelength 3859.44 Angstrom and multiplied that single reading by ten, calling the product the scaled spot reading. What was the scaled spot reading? 146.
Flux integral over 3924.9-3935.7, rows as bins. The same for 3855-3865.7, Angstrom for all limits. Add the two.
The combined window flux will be 259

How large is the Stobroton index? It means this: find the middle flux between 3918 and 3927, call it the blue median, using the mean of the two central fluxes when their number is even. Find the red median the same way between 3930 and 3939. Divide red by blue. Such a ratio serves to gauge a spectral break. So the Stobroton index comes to 0.35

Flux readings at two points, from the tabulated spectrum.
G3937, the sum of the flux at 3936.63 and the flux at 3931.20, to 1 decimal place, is 11.6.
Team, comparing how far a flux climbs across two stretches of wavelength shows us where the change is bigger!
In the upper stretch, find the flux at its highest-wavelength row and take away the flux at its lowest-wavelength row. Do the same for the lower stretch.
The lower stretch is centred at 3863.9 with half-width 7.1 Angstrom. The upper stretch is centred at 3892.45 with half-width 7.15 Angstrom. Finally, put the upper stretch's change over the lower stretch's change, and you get 1.9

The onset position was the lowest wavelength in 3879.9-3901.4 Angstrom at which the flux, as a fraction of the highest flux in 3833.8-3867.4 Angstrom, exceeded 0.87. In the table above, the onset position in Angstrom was 3880.83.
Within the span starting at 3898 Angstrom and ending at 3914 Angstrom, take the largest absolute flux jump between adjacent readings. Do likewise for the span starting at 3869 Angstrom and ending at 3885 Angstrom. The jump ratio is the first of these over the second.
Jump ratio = 0.70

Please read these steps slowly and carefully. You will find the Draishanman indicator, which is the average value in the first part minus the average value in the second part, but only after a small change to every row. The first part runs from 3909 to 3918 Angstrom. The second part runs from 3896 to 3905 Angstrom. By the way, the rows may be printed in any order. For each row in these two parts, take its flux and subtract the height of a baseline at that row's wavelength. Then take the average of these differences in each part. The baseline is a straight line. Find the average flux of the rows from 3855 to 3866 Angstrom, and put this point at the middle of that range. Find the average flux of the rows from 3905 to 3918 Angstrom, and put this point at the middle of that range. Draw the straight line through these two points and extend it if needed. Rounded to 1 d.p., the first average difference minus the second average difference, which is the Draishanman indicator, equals 0.8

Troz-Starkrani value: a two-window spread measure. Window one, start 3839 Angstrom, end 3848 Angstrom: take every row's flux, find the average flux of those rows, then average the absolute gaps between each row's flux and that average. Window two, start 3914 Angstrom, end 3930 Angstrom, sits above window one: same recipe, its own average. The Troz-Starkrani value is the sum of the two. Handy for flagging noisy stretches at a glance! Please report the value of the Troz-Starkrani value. 4.8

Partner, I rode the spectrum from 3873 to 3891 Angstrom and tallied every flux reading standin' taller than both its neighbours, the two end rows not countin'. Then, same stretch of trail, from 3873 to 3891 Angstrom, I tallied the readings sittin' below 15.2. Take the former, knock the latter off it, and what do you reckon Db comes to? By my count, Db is -2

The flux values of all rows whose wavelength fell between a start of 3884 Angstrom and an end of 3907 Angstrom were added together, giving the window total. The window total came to 192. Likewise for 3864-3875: 105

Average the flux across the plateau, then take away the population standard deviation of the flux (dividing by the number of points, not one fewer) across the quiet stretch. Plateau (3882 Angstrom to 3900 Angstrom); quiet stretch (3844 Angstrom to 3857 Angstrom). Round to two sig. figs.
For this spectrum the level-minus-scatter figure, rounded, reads 14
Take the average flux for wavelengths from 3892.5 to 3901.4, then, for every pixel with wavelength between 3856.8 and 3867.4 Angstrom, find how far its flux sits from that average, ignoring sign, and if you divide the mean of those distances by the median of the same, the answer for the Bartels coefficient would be 1.13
